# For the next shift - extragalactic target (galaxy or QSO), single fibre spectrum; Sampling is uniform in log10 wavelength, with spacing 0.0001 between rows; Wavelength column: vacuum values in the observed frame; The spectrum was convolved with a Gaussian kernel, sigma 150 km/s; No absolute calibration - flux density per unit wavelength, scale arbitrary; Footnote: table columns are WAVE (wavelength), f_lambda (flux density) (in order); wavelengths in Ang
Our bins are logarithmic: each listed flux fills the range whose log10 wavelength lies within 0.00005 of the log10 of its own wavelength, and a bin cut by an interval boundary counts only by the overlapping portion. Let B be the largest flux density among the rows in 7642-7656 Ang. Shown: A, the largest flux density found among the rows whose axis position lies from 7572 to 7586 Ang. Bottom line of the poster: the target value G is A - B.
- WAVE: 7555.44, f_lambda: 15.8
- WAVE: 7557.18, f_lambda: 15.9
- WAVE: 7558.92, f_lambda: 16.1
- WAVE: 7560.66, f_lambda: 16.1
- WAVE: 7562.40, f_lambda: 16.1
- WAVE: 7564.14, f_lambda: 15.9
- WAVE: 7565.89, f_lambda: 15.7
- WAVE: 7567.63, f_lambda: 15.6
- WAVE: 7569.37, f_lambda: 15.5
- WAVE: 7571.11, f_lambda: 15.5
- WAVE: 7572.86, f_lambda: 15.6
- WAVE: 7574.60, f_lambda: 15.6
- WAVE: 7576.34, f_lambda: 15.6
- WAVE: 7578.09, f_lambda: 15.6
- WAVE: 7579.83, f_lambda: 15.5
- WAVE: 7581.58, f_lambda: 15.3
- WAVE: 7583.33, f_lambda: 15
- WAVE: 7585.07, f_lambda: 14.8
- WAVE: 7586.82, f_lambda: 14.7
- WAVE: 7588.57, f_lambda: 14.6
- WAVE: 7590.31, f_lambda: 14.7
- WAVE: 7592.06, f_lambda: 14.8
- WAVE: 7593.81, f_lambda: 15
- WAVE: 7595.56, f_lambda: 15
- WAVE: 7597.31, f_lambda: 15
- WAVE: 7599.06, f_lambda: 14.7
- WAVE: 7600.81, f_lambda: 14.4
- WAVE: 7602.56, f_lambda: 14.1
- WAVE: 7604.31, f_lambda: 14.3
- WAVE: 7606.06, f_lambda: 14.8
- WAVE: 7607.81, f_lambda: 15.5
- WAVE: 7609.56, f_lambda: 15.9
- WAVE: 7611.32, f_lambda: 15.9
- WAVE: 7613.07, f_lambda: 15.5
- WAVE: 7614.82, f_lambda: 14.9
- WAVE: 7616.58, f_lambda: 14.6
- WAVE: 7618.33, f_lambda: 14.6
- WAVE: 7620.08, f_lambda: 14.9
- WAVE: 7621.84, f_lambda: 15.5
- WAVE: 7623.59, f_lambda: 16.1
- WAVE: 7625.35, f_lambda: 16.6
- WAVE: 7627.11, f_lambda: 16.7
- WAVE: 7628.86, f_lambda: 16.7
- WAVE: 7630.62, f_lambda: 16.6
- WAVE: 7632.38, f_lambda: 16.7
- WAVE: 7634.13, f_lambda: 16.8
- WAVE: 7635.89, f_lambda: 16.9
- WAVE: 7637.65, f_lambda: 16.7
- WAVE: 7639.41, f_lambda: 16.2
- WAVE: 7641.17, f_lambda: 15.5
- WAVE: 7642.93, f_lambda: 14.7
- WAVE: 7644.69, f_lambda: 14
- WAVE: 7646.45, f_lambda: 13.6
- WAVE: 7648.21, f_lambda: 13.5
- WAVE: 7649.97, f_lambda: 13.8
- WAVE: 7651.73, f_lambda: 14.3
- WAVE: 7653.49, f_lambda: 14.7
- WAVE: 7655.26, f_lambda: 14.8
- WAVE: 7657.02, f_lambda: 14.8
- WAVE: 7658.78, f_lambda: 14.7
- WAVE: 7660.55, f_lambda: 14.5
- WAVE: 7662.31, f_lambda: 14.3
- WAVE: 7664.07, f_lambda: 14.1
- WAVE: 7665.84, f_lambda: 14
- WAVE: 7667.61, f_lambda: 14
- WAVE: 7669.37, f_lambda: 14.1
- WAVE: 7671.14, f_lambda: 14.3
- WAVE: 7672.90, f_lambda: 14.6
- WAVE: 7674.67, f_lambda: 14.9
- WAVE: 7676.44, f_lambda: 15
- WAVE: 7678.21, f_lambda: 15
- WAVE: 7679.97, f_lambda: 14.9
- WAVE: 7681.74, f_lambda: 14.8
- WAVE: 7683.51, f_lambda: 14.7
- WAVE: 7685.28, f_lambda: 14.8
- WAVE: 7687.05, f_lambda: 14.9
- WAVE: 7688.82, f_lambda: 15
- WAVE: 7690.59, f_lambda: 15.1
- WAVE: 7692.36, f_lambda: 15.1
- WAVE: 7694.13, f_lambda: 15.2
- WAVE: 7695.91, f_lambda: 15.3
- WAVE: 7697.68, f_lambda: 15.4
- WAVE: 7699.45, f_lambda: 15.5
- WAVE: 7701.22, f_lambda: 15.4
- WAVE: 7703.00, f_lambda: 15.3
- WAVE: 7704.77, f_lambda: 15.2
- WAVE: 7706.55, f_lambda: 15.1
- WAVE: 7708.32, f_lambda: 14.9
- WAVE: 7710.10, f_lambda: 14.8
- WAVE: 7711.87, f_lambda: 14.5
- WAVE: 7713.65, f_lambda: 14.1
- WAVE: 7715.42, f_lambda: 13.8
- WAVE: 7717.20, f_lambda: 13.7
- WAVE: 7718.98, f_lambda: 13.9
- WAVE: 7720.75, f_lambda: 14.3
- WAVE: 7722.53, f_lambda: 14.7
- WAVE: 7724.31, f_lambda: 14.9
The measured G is 0.8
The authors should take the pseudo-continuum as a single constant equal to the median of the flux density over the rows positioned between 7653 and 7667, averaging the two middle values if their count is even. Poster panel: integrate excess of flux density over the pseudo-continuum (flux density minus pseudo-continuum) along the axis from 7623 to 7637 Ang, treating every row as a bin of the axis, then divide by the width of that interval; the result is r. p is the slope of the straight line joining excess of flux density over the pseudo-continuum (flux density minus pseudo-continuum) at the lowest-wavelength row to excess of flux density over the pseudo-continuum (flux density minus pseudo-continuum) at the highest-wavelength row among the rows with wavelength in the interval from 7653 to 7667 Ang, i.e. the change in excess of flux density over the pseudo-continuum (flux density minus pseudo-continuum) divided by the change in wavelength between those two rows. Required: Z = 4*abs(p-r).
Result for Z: 8.42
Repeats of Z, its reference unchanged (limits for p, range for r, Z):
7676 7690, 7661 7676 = 1.14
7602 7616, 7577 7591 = 1.49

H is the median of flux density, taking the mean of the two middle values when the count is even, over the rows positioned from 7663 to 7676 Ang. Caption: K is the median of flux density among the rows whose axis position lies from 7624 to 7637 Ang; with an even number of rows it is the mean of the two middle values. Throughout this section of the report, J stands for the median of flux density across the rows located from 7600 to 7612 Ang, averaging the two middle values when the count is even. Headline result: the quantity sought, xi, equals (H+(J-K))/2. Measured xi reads 6.1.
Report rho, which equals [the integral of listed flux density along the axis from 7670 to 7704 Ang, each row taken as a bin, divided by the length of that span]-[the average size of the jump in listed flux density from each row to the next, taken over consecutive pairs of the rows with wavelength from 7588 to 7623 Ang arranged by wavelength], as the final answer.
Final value 14.7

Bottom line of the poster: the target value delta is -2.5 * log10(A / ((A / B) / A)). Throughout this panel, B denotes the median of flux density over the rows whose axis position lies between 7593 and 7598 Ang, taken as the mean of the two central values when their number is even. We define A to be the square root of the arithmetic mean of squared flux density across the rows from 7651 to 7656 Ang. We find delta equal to -5.85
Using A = 14.6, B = 15.0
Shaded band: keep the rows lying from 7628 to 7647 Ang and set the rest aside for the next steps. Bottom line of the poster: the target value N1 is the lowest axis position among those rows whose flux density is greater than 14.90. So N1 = 7628.86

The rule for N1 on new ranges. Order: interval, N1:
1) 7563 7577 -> 7564.14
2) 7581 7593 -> 7581.58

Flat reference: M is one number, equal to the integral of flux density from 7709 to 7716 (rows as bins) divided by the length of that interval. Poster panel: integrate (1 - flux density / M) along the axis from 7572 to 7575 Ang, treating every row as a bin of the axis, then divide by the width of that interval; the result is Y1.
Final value -0.09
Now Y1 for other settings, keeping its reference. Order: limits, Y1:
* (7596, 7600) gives -0.04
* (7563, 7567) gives -0.10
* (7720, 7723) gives -0.01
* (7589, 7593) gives -0.03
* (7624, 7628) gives -0.16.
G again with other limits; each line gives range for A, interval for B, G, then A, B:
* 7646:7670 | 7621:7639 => -2.1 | 14.8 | 16.9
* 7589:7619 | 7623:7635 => -0.9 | 15.9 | 16.8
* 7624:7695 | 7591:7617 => 1.0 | 16.9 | 15.9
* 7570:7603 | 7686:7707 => 0.1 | 15.6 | 15.5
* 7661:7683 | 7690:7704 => -0.5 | 15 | 15.5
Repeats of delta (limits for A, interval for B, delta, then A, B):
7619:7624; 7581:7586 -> -5.92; 15.5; 15.0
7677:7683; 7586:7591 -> -5.85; 14.9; 14.7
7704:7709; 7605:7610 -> -5.92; 15.1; 15.5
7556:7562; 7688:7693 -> -5.96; 16.0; 15.1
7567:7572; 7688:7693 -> -5.93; 15.5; 15.1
